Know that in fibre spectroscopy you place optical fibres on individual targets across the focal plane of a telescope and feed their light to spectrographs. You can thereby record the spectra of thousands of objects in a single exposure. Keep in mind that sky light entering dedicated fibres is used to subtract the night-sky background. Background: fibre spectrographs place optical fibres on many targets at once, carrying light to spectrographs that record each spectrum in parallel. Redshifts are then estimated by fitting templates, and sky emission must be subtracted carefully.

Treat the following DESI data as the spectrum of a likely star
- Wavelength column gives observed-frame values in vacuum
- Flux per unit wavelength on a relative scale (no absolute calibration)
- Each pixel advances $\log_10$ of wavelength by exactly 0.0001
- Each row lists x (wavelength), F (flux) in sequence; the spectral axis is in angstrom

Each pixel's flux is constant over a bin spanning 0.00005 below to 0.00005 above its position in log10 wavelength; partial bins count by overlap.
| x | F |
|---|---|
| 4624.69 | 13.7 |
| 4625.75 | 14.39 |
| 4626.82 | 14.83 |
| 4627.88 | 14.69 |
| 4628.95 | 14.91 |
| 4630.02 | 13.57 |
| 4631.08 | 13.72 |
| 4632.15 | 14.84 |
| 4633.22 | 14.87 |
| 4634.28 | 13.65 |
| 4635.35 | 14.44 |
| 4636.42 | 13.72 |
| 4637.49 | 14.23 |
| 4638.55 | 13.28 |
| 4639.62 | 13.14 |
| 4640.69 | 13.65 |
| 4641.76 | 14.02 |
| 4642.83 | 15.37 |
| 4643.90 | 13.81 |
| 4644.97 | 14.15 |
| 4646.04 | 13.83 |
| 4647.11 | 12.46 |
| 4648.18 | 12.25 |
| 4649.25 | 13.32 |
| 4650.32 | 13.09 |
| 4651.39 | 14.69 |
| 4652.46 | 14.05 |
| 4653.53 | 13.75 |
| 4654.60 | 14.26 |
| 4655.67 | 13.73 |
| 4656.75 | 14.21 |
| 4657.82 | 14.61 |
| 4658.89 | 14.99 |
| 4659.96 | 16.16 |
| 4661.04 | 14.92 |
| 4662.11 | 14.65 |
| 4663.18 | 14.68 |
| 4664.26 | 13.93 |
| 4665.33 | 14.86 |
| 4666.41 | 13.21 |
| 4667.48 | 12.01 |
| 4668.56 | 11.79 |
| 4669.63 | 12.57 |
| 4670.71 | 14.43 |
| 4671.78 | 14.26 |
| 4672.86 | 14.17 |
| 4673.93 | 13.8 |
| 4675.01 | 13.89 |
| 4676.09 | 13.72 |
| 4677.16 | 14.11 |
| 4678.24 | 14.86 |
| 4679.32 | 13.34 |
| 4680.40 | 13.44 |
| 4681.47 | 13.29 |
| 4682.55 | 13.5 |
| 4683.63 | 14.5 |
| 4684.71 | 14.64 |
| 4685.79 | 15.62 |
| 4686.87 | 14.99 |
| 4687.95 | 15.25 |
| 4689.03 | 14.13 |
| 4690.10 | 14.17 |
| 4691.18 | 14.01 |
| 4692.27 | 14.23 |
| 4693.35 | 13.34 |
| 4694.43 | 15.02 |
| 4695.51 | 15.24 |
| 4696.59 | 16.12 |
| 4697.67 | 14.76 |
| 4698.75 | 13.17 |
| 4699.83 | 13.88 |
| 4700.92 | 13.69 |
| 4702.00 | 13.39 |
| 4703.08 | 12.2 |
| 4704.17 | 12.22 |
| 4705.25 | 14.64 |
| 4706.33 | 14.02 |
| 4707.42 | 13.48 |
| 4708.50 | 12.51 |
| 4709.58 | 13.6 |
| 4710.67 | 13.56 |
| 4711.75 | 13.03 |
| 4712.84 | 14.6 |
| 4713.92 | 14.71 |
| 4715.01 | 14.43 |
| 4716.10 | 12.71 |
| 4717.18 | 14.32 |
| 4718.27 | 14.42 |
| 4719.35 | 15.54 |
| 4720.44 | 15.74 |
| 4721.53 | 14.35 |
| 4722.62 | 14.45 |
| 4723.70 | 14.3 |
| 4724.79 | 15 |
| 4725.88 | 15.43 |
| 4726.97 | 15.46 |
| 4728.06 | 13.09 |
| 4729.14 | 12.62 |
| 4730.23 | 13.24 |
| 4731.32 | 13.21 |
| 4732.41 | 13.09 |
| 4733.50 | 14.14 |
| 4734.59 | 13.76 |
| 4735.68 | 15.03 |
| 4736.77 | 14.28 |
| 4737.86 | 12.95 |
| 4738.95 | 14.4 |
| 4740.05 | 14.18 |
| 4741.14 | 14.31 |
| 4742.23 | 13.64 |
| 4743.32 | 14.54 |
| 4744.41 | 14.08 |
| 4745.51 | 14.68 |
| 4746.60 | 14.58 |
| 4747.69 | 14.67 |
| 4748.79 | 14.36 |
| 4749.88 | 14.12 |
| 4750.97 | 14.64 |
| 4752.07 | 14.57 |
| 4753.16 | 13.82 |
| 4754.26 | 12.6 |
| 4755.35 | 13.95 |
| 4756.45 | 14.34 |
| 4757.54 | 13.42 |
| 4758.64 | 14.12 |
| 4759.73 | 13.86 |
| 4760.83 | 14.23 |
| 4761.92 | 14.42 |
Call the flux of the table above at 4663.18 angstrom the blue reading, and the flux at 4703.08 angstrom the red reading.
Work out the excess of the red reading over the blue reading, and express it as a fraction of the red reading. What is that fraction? -0.20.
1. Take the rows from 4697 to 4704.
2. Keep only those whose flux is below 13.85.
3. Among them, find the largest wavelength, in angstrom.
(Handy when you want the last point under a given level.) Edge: 4703.08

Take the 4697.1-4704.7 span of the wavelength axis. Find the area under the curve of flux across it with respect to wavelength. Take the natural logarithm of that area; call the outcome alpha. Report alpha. 4.62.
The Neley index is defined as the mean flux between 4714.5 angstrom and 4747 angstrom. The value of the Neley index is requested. 14.2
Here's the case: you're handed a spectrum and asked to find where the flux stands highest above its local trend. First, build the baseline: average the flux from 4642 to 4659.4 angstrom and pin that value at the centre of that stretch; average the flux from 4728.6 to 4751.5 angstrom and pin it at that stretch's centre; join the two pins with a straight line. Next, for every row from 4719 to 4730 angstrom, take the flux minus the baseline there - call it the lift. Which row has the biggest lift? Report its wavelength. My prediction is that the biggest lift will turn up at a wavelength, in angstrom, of 4720.44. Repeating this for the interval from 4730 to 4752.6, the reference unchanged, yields 4735.68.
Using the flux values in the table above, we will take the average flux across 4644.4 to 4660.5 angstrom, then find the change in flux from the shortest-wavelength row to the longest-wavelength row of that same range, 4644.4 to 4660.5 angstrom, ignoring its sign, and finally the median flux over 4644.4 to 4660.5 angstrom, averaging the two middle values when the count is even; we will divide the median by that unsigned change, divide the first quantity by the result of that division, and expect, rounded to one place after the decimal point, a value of 2.0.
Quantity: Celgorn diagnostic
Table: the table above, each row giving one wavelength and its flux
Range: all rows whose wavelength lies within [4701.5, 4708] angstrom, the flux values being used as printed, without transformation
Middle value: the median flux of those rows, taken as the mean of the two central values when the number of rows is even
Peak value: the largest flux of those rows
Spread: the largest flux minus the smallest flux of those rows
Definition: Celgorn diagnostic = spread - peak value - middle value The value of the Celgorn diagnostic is -25.6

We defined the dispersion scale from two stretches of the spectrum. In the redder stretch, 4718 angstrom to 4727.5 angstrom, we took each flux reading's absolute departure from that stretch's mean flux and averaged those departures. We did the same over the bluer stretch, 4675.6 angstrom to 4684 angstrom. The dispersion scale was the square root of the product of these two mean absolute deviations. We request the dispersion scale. 0.50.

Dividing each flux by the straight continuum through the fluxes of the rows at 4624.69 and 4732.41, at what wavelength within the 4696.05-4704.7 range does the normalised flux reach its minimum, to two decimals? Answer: 4703.08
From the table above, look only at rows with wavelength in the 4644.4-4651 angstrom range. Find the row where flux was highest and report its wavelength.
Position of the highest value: 4644.97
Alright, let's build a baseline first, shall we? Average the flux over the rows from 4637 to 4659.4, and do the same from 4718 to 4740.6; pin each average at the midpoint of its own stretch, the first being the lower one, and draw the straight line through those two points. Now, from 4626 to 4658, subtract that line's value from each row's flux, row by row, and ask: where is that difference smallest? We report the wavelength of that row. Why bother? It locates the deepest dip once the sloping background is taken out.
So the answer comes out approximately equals 4648.18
